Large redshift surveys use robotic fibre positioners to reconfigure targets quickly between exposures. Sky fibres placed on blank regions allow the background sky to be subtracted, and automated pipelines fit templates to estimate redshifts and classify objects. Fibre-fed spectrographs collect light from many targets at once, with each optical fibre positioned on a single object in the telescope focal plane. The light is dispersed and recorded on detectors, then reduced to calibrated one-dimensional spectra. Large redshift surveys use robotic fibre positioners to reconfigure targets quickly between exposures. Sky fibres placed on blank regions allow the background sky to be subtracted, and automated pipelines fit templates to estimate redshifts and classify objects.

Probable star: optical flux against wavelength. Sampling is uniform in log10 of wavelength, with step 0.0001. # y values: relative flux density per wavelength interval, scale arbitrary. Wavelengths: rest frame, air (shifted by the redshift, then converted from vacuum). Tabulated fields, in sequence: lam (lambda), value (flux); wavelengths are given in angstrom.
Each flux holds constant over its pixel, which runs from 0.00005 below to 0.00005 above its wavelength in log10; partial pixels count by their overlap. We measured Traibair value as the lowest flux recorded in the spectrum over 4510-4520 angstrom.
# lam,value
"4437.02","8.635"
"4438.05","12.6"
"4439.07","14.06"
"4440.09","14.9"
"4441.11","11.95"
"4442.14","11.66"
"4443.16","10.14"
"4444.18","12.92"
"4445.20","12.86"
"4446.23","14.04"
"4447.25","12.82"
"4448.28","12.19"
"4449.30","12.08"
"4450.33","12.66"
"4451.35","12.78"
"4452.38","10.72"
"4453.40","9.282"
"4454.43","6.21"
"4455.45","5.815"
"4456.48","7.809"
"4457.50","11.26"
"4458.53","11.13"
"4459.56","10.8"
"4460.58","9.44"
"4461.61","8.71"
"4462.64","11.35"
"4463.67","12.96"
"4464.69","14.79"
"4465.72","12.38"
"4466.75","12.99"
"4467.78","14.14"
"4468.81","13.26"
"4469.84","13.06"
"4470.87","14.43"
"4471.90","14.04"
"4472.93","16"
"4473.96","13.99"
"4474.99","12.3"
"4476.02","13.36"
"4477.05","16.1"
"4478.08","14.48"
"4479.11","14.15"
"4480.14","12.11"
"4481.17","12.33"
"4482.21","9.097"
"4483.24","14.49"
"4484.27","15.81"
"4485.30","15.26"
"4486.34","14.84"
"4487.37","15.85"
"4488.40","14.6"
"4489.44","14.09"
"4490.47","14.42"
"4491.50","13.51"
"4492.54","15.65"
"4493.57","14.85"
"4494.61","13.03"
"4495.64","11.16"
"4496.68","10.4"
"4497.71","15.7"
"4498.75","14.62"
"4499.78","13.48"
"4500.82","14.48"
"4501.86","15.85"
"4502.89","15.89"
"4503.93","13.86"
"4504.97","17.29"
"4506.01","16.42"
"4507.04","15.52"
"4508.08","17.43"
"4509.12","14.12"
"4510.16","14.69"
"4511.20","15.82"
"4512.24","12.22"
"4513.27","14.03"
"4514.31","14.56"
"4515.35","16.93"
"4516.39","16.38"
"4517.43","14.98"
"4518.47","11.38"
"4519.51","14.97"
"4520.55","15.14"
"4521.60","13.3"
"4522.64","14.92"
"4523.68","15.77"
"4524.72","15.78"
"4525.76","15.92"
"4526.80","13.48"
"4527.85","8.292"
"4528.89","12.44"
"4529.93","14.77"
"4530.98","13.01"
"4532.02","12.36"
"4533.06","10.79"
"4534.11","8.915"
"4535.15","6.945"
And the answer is 11.38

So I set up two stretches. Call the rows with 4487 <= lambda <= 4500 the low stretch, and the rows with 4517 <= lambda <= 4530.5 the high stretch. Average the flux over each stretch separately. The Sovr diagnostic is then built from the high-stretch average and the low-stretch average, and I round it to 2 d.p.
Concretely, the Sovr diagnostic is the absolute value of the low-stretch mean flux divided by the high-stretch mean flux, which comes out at 1.00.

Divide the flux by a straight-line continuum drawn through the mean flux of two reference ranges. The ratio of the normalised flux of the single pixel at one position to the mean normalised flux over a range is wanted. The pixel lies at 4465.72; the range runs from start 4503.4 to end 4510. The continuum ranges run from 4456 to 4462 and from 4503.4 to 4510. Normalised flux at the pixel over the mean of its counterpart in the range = 1.16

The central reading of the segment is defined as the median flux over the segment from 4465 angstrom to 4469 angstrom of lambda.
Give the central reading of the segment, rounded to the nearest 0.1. 13.1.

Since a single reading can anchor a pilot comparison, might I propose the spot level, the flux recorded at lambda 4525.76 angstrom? 15.92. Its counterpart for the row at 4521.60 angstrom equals 13.3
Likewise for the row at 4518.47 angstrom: 11.38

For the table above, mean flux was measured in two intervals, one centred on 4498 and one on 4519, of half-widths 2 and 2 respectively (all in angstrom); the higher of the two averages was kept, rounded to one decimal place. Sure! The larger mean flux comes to 14.1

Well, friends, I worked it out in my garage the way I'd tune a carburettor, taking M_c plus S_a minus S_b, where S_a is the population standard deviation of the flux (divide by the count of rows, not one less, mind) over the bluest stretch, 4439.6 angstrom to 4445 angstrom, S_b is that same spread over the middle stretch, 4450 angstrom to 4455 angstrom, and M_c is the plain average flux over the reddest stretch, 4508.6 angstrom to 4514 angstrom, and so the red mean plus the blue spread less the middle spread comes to 13.3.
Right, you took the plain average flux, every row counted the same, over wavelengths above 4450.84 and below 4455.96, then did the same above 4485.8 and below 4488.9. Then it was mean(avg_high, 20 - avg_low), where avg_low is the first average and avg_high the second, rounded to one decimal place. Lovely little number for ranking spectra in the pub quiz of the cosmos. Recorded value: 13.1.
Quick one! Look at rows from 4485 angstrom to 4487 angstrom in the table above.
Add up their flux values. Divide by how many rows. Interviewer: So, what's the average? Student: 15.1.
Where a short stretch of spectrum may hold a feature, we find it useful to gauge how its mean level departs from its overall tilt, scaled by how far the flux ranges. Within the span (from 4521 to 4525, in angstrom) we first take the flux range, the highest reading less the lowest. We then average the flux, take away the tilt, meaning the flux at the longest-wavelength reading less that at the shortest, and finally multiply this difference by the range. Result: 31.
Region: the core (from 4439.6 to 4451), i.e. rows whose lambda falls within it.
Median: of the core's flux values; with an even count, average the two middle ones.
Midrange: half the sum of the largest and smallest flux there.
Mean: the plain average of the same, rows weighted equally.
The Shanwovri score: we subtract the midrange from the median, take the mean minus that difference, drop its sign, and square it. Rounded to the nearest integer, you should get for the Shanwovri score 154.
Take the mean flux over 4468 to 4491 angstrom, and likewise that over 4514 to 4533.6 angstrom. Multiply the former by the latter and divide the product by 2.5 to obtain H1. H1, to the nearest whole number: 78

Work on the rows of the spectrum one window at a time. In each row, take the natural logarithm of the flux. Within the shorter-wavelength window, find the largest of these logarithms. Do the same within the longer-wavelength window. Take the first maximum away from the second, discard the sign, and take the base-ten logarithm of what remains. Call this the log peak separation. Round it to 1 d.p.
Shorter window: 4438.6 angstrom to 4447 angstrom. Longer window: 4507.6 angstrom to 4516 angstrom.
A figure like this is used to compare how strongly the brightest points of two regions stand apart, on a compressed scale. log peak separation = -0.8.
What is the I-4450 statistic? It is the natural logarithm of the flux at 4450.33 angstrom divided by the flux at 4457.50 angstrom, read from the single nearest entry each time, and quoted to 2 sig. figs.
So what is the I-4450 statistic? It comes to 0.12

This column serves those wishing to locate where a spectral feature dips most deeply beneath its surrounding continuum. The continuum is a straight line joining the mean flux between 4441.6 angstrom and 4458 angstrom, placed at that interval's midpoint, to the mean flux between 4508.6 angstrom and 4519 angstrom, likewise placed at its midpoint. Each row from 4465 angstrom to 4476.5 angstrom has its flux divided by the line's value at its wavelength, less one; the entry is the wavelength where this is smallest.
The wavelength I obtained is 4474.99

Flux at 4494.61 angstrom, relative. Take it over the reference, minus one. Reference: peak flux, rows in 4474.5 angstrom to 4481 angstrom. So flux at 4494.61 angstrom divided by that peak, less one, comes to -0.19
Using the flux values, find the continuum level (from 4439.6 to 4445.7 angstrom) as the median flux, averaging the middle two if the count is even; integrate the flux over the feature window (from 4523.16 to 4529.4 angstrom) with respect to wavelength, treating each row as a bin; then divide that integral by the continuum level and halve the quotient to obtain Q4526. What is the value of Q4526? 3.43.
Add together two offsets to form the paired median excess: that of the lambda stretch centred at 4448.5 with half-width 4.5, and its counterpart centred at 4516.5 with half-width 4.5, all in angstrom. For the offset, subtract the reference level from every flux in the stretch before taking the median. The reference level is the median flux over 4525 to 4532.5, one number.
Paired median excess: 1.7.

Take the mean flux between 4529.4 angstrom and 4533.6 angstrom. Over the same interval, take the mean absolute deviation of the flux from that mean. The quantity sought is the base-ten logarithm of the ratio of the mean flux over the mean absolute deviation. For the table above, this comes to 1.04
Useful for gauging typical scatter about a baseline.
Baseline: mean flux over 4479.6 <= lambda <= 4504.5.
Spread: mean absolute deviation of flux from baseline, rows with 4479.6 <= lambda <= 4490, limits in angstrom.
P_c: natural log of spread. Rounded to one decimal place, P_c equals 0.4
